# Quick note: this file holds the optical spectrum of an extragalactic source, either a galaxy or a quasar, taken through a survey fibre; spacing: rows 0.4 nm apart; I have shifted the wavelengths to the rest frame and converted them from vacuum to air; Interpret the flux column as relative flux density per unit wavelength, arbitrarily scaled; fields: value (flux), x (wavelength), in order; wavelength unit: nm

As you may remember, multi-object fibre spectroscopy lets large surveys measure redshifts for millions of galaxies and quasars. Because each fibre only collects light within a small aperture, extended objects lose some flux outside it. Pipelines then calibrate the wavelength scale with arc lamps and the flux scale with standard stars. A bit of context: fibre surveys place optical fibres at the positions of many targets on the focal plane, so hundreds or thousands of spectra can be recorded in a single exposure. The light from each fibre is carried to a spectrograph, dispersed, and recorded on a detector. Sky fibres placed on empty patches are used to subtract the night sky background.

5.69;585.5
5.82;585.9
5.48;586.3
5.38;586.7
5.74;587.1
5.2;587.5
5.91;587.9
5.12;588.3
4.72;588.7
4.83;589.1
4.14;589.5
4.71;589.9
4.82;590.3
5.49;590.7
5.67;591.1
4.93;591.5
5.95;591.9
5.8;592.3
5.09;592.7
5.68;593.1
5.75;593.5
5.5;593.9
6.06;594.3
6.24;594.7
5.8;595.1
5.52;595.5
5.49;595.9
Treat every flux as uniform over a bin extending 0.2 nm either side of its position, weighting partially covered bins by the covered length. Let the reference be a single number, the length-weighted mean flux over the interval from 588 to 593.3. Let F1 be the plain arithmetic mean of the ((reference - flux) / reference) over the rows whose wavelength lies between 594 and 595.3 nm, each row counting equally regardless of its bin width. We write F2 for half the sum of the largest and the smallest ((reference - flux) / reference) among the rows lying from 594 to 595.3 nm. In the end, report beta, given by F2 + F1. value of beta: -0.33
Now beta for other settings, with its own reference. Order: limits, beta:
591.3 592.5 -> -0.13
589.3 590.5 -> 0.25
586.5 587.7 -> -0.11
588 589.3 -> 0.10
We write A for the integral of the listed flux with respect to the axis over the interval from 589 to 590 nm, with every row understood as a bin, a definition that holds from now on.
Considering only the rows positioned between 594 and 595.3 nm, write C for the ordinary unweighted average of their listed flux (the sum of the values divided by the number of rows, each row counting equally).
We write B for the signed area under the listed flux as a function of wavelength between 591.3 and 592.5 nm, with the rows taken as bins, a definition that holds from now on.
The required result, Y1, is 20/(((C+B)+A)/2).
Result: 2.32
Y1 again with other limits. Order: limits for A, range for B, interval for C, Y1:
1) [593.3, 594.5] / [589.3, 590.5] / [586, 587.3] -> 2.23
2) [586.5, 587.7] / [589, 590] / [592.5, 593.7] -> 2.42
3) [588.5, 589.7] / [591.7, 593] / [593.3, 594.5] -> 2.16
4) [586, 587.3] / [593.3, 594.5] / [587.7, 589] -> 2.06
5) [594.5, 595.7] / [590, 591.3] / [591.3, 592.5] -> 2.06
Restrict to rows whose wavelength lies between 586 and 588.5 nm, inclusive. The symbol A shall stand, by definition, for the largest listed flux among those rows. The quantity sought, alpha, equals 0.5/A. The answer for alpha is 0.0846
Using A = 5.91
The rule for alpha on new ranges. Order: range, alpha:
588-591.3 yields 0.0882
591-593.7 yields 0.0840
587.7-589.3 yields 0.0846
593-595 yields 0.0801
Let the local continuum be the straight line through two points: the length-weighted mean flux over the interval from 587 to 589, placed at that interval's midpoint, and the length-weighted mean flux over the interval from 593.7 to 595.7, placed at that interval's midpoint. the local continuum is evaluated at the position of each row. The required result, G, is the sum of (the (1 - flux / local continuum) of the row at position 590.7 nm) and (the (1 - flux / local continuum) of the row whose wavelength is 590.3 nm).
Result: 0.12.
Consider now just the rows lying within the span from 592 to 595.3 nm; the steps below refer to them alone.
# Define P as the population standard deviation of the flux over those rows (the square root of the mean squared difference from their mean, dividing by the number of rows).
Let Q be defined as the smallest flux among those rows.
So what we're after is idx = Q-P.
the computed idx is 4.77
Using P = 0.325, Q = 5.09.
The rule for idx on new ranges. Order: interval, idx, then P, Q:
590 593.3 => 4.42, 0.398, 4.82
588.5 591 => 3.75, 0.393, 4.14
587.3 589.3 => 4.30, 0.417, 4.72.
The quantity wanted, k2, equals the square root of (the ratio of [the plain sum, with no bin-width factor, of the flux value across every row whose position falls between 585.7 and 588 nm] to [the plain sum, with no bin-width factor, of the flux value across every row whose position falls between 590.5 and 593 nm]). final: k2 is 1.009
